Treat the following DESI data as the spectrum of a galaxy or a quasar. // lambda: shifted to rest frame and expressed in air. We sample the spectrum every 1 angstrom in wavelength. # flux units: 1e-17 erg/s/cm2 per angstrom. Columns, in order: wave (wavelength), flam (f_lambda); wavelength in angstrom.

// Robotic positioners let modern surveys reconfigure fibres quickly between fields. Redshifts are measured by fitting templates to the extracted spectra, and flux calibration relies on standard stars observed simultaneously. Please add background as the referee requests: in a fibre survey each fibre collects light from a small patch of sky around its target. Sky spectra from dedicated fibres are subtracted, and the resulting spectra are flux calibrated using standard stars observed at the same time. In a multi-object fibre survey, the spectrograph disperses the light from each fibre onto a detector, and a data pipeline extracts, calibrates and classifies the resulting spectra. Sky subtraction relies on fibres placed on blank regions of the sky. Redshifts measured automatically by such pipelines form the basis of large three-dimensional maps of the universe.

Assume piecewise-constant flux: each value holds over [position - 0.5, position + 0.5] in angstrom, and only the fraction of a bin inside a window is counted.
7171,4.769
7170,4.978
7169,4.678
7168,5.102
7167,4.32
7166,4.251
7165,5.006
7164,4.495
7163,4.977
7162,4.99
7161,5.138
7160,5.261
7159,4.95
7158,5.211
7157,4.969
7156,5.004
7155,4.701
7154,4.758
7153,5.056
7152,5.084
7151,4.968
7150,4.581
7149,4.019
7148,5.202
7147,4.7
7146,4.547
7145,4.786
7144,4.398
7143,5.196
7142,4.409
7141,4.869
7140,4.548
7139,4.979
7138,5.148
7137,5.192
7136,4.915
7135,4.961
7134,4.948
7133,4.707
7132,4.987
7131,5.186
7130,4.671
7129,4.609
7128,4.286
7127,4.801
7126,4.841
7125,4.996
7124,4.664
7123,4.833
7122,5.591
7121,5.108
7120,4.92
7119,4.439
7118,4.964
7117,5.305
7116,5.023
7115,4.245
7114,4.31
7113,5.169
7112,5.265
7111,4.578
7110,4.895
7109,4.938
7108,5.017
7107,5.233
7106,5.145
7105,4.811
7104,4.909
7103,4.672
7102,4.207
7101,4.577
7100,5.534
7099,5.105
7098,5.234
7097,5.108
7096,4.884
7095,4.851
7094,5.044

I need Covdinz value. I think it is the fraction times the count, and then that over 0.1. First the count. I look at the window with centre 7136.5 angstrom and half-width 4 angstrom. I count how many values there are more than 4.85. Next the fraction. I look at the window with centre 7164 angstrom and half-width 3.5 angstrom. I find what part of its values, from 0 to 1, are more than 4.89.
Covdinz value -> 34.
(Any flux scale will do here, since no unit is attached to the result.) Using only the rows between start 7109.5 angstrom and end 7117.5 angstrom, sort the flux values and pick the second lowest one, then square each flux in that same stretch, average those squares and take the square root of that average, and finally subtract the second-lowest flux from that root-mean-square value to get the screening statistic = 0.55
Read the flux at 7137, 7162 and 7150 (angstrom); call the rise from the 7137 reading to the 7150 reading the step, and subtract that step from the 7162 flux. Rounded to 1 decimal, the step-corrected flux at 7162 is 5.6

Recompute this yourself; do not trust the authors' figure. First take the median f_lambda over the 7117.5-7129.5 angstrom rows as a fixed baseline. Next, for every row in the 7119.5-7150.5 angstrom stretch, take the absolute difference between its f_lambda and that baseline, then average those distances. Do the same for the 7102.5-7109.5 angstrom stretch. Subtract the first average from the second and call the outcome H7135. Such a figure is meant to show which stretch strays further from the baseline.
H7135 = -0.07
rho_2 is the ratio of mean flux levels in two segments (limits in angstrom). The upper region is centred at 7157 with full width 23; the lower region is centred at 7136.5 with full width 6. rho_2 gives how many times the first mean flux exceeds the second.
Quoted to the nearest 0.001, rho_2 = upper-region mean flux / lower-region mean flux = 0.963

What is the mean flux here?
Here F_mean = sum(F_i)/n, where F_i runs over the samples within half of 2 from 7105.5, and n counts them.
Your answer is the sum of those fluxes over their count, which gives 4.98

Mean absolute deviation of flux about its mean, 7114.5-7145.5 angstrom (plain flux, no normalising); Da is 0.241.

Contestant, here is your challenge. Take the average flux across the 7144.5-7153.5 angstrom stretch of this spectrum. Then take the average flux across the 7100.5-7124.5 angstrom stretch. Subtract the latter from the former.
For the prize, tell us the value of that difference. -0.10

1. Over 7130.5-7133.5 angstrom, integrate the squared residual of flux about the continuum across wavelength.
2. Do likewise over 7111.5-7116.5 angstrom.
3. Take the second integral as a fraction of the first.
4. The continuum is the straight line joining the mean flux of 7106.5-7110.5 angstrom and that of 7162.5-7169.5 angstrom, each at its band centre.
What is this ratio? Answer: 8.7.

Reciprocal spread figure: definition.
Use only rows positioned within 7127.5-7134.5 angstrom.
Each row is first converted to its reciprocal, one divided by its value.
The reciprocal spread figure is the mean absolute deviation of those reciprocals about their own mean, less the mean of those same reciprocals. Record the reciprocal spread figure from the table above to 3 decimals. -0.200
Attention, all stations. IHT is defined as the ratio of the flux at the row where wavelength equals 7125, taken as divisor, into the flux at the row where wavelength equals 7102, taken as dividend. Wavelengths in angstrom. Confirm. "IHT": 0.84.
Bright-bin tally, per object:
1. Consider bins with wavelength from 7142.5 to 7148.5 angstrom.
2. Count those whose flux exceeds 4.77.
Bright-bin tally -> 3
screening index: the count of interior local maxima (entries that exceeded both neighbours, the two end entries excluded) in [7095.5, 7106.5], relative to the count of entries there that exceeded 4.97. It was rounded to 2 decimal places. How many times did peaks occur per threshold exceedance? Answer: 0.60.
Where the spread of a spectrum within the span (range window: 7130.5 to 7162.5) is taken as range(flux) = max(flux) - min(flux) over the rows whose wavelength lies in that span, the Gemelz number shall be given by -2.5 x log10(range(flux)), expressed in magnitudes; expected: -0.24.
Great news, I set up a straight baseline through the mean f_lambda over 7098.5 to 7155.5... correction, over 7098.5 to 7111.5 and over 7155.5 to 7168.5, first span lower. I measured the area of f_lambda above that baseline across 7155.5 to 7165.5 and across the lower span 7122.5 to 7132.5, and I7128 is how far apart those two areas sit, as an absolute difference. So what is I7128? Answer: 2.10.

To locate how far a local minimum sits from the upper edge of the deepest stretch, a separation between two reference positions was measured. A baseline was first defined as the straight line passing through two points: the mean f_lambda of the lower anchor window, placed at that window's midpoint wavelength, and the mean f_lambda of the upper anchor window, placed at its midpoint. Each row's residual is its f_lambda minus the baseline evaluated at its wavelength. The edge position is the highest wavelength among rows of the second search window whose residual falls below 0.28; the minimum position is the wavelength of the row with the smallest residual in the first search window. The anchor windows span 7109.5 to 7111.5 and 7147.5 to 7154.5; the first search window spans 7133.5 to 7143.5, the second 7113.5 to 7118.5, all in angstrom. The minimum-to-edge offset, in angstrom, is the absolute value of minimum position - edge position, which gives 24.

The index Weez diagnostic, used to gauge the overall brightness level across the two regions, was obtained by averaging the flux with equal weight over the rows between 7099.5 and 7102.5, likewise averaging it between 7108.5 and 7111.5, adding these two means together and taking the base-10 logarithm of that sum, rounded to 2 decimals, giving 0.98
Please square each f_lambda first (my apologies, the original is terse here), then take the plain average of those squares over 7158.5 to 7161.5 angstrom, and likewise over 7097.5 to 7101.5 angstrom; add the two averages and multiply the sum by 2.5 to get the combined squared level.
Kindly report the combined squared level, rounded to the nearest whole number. 131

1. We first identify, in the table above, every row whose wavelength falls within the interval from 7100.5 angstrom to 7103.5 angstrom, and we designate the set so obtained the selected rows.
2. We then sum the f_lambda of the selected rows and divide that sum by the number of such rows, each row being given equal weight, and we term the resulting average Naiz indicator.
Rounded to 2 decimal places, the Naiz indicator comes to 4.49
